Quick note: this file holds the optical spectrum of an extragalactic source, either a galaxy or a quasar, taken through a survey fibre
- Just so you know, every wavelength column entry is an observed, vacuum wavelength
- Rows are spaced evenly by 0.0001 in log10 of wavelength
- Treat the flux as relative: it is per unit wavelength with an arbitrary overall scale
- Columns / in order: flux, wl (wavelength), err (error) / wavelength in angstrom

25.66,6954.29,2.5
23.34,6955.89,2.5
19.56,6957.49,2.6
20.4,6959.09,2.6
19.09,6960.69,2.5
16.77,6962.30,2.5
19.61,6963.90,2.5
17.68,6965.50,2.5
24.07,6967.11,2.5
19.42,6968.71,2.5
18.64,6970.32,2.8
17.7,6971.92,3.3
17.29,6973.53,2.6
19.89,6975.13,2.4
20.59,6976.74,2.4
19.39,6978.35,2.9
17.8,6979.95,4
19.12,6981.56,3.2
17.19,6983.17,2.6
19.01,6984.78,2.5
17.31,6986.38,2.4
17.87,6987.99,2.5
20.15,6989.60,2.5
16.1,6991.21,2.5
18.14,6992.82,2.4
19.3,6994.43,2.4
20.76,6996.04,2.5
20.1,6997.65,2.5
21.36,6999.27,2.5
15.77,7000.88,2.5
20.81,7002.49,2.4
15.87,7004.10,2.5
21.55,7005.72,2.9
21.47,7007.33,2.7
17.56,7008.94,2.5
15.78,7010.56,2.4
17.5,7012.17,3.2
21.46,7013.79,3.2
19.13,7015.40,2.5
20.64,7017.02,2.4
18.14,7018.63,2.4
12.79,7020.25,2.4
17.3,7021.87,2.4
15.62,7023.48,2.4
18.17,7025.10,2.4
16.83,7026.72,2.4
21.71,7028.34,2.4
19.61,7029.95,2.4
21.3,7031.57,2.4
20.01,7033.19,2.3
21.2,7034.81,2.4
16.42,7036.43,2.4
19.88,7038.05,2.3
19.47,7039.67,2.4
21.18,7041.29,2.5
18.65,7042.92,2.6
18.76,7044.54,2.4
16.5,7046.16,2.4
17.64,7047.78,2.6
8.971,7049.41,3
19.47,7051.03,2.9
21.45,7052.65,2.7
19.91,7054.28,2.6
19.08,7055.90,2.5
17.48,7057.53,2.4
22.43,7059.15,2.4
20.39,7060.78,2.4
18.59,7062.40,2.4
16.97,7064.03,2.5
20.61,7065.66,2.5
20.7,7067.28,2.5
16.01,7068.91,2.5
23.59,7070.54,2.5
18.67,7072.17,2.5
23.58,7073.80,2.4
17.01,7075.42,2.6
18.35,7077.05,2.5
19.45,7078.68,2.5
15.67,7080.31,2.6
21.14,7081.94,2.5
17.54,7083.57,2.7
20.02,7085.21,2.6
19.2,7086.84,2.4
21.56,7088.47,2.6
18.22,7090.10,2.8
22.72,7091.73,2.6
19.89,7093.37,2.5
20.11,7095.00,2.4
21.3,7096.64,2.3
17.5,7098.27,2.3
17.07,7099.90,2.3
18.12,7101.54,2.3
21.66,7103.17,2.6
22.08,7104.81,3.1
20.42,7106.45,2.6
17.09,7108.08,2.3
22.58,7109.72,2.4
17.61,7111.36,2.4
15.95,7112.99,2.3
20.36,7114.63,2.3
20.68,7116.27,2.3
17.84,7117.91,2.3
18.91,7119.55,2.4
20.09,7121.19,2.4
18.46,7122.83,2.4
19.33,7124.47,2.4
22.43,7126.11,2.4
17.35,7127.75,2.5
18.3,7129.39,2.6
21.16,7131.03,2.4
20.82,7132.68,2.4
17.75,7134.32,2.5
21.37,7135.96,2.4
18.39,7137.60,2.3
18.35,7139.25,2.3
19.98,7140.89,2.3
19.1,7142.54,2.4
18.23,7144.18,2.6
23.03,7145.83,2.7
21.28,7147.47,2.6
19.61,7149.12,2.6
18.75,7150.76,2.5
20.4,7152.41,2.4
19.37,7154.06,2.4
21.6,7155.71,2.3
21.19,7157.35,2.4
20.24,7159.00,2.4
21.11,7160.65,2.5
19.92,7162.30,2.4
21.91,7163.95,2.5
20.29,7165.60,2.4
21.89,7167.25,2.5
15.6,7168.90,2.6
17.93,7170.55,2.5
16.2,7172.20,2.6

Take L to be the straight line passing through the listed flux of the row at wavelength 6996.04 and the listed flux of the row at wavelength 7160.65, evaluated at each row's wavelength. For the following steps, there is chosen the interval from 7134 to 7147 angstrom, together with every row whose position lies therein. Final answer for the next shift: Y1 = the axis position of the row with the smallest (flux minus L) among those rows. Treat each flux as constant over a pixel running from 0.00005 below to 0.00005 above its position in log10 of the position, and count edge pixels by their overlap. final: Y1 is 7134.32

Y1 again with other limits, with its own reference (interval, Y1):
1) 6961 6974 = 6962.30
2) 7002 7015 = 7010.56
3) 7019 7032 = 7020.25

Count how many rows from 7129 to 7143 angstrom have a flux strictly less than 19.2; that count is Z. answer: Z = 5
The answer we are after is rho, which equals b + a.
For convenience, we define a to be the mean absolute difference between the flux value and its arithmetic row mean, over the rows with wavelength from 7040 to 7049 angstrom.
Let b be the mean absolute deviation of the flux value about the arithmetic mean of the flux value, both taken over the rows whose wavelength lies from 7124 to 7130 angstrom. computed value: 2.7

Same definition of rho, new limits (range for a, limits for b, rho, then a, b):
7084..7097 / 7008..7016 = 2.7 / 1.11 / 1.6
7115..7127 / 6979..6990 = 2.1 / 1.19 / 0.9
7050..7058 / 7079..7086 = 2.9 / 0.96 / 2.0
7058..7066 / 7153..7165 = 2.4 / 1.61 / 0.8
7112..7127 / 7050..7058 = 2.3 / 1.38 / 1.0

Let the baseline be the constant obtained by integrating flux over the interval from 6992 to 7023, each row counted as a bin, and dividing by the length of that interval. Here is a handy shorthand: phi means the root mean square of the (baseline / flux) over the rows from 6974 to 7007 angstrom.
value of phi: 1.00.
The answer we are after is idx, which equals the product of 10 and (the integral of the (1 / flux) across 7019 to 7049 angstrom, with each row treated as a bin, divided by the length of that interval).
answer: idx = 0.56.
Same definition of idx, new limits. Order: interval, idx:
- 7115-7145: 0.52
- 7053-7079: 0.52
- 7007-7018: 0.53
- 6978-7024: 0.55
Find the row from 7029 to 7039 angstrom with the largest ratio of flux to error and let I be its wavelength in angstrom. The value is 7031.57 angstrom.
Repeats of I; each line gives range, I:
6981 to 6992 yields 6989.60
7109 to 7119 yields 7109.72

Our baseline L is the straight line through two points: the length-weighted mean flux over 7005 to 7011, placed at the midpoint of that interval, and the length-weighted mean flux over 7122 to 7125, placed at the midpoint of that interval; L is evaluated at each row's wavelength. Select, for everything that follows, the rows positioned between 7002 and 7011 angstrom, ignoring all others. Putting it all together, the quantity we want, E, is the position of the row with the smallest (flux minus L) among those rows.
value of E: 7010.56 angstrom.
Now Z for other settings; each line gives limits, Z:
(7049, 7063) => 4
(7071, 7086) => 5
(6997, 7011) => 4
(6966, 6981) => 4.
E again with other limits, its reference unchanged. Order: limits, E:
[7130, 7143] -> 7134.32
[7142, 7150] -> 7144.18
